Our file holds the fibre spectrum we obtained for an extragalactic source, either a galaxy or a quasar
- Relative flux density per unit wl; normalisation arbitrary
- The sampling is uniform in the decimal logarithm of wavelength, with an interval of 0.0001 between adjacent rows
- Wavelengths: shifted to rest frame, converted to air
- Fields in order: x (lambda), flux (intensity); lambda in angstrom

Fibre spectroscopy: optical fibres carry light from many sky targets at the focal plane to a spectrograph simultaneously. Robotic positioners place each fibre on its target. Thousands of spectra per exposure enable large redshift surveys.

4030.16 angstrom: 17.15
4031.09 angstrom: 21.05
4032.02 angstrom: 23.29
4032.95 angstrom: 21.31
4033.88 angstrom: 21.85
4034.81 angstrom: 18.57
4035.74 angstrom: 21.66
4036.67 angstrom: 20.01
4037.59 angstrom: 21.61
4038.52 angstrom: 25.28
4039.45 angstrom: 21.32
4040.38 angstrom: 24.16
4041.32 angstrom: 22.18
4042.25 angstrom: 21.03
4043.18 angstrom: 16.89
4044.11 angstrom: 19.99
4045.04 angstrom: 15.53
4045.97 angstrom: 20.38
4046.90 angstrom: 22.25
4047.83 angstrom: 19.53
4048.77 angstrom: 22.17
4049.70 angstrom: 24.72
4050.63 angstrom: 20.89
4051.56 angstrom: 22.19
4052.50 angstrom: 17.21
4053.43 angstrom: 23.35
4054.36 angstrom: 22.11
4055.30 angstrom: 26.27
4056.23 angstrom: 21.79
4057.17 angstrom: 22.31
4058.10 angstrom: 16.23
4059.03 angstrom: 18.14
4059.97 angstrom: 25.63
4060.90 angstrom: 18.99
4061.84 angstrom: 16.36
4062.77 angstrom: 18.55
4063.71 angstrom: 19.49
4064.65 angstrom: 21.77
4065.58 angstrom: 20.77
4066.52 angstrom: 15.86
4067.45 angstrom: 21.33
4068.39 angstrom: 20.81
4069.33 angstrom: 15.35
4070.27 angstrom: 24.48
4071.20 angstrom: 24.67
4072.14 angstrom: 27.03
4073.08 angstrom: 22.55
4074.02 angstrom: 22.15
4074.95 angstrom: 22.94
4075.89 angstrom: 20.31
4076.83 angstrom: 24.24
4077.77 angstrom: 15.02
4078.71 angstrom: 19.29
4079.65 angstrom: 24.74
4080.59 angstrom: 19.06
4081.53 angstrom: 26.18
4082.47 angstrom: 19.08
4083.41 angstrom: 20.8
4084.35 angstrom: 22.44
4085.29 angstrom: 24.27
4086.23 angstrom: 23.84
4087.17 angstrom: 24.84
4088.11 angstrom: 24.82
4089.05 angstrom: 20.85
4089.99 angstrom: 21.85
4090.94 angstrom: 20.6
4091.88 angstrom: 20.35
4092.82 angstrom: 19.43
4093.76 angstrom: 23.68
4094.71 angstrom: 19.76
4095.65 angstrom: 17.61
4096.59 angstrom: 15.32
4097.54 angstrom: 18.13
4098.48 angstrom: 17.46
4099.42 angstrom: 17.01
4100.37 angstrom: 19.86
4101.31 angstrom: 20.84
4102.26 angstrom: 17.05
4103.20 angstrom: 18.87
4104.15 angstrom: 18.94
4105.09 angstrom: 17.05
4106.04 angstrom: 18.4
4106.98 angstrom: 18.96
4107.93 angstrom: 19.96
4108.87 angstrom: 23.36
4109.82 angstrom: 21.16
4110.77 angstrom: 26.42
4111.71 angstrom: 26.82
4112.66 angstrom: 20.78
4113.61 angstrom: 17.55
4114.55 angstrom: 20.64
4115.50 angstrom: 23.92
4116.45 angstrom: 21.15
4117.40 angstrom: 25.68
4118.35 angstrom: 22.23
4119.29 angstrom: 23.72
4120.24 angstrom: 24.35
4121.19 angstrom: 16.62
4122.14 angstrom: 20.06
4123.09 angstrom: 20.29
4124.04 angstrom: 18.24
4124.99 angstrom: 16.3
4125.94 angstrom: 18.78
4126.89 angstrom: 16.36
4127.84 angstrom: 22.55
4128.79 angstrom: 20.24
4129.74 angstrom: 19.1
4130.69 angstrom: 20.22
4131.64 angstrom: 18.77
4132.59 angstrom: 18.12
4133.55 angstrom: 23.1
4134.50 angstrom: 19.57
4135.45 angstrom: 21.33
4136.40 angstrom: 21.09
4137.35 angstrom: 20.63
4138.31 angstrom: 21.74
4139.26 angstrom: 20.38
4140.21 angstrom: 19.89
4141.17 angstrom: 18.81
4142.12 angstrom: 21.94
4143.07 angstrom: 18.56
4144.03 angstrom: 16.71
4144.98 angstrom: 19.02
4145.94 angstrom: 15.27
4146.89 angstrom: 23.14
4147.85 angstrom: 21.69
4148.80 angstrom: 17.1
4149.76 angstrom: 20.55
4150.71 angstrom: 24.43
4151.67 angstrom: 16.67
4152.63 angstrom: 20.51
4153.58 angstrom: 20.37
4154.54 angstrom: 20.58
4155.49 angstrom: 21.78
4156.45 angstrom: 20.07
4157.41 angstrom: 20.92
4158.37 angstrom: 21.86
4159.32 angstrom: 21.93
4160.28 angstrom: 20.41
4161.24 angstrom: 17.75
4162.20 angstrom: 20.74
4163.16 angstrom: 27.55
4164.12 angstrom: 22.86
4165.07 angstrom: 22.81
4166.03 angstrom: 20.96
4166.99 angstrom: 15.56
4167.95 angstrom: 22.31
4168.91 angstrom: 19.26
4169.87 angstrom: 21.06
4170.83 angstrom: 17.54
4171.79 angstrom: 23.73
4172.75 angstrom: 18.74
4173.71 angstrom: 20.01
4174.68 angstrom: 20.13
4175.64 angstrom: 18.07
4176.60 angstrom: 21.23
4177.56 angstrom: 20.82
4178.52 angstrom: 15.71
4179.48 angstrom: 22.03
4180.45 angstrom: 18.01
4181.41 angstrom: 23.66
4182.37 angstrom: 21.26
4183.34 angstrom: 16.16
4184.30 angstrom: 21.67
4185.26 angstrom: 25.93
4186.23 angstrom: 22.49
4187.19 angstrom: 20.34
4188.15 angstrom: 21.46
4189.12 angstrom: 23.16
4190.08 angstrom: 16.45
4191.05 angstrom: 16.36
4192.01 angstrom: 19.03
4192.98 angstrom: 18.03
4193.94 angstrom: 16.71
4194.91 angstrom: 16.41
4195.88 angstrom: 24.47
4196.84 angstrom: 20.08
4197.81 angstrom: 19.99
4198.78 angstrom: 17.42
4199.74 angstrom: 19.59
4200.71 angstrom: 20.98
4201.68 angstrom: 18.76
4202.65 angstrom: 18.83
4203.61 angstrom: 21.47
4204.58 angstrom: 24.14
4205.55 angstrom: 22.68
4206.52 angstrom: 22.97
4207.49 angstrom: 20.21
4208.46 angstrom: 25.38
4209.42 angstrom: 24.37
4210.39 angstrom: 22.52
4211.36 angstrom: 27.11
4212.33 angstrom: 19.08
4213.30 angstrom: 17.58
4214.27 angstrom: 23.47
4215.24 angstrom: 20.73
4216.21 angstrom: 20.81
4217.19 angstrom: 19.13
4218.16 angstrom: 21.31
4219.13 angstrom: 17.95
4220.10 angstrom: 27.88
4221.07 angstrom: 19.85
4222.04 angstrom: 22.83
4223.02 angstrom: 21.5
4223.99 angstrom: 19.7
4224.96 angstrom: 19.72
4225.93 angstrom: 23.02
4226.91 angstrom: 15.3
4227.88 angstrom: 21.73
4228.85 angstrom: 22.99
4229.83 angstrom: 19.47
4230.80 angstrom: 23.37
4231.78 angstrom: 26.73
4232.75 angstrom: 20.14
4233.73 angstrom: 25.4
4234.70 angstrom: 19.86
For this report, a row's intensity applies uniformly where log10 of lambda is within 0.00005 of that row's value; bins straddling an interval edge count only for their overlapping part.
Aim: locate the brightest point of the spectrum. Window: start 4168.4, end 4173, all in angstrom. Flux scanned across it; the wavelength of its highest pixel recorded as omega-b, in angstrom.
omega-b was 4171.79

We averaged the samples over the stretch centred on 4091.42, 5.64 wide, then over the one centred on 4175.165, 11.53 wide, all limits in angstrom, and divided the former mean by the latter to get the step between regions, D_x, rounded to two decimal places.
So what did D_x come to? 1.07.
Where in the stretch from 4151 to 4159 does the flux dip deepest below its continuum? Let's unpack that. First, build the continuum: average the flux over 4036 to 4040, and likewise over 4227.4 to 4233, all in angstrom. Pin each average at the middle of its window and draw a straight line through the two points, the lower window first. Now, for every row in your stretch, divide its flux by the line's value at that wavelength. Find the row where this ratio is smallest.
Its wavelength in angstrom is 4151.67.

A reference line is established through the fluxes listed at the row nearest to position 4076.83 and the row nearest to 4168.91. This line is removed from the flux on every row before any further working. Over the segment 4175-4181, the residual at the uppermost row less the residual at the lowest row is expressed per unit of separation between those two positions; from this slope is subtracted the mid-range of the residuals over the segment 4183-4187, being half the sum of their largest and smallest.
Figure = -2.6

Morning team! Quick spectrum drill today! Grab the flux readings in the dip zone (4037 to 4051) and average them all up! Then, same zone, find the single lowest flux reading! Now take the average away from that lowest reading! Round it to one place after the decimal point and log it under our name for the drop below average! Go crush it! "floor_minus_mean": -5.7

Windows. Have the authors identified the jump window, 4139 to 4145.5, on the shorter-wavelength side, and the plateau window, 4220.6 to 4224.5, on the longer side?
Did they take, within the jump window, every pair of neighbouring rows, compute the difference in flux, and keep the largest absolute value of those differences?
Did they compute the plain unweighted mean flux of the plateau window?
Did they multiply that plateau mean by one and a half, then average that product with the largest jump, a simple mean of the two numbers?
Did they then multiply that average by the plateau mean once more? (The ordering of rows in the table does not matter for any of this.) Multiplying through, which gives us 365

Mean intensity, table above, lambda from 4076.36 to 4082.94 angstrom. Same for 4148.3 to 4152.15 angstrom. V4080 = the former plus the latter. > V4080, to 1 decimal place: 40.8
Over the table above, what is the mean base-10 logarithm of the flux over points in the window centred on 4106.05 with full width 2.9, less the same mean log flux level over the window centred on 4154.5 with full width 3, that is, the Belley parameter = -0.06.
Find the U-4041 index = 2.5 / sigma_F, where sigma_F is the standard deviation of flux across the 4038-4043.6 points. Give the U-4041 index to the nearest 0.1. 0.9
